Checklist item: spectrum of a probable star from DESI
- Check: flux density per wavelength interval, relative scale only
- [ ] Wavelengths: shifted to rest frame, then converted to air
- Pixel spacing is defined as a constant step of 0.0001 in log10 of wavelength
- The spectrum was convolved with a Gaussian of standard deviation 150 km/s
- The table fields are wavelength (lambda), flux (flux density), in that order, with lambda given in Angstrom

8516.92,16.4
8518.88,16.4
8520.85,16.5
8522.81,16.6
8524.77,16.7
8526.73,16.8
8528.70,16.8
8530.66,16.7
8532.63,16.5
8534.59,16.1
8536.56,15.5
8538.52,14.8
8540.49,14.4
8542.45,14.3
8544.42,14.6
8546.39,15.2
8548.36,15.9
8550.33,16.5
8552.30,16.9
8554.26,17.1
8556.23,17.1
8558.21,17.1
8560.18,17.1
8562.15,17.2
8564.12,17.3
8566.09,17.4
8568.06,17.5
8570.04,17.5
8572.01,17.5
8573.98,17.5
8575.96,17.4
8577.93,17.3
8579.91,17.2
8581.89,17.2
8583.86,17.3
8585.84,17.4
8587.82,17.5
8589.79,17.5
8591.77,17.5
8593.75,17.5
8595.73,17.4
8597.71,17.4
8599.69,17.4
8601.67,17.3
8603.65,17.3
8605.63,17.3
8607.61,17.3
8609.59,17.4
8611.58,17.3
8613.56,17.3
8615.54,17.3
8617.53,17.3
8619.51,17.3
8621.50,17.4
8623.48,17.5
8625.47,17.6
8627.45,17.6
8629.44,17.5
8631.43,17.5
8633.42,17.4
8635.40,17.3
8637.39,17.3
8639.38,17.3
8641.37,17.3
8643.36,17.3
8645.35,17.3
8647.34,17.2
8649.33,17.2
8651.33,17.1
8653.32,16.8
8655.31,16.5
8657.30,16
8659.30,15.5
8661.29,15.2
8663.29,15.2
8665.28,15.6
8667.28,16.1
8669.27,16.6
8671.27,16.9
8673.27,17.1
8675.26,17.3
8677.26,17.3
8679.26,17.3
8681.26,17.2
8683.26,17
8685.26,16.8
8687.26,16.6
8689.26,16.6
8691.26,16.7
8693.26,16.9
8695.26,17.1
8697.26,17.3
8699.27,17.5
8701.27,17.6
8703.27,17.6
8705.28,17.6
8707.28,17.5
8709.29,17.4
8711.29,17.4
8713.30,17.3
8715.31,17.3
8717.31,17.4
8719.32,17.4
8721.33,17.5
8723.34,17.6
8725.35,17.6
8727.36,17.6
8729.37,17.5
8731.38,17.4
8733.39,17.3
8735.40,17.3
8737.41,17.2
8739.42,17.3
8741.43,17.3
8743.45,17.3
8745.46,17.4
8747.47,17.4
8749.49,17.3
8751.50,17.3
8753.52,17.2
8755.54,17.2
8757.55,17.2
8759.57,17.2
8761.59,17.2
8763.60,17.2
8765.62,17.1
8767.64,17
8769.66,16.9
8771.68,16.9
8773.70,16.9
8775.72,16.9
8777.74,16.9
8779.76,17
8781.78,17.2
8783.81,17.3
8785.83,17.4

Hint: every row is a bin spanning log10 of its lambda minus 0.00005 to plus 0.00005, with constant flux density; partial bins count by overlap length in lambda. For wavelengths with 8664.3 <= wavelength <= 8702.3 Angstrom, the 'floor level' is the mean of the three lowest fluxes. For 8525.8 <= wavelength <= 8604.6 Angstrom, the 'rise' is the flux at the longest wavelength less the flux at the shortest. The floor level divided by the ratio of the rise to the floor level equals 518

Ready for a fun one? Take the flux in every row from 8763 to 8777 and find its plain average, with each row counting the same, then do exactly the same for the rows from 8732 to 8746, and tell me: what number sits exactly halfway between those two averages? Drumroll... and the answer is 17.1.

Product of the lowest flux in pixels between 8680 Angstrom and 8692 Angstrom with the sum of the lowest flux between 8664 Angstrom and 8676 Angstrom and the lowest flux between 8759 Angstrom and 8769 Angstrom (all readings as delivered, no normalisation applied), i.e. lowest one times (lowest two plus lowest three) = 541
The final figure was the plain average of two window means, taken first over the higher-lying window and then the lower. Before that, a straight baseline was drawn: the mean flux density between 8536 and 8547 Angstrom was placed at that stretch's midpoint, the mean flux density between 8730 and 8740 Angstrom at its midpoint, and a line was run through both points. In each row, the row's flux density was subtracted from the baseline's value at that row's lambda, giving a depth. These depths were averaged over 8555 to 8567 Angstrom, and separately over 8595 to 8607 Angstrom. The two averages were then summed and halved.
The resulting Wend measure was -2.0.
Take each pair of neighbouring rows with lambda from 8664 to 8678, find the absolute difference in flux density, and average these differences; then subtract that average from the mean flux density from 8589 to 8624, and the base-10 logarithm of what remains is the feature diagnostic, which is 1.23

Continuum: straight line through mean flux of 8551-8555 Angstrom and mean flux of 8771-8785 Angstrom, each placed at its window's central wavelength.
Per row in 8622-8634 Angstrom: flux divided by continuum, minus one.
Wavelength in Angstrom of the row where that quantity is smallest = 8633.42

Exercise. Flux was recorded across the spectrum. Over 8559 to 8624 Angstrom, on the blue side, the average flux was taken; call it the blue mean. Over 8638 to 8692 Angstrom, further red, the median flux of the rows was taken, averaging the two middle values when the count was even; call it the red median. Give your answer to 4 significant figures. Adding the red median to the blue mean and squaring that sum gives 1174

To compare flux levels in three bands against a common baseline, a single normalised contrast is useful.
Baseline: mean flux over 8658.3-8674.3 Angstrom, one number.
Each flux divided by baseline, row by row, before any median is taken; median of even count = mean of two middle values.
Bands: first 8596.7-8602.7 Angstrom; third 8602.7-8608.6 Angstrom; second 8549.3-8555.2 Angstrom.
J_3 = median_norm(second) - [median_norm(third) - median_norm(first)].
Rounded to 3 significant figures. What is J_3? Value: 1.06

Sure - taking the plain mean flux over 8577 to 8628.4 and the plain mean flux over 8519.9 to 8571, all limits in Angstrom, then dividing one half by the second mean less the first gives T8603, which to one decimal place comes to -0.5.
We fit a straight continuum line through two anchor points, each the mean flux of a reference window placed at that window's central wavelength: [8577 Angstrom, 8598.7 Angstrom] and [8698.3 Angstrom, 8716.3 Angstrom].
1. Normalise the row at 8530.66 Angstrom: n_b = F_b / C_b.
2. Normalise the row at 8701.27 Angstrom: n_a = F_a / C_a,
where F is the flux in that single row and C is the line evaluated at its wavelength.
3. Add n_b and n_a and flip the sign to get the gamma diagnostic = -1.971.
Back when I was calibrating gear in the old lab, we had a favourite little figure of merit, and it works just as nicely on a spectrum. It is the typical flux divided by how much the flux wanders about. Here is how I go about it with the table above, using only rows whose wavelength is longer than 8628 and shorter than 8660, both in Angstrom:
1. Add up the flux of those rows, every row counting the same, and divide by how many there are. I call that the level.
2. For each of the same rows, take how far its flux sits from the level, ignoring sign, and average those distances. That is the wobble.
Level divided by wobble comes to 41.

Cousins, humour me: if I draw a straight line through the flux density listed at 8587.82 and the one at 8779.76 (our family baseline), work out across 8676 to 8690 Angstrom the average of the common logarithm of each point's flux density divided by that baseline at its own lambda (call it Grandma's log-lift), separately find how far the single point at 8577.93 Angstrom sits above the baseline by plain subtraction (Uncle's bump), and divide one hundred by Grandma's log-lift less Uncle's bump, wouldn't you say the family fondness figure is 457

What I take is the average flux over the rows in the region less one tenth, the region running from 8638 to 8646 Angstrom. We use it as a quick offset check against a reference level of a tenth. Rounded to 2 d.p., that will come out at 17.20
